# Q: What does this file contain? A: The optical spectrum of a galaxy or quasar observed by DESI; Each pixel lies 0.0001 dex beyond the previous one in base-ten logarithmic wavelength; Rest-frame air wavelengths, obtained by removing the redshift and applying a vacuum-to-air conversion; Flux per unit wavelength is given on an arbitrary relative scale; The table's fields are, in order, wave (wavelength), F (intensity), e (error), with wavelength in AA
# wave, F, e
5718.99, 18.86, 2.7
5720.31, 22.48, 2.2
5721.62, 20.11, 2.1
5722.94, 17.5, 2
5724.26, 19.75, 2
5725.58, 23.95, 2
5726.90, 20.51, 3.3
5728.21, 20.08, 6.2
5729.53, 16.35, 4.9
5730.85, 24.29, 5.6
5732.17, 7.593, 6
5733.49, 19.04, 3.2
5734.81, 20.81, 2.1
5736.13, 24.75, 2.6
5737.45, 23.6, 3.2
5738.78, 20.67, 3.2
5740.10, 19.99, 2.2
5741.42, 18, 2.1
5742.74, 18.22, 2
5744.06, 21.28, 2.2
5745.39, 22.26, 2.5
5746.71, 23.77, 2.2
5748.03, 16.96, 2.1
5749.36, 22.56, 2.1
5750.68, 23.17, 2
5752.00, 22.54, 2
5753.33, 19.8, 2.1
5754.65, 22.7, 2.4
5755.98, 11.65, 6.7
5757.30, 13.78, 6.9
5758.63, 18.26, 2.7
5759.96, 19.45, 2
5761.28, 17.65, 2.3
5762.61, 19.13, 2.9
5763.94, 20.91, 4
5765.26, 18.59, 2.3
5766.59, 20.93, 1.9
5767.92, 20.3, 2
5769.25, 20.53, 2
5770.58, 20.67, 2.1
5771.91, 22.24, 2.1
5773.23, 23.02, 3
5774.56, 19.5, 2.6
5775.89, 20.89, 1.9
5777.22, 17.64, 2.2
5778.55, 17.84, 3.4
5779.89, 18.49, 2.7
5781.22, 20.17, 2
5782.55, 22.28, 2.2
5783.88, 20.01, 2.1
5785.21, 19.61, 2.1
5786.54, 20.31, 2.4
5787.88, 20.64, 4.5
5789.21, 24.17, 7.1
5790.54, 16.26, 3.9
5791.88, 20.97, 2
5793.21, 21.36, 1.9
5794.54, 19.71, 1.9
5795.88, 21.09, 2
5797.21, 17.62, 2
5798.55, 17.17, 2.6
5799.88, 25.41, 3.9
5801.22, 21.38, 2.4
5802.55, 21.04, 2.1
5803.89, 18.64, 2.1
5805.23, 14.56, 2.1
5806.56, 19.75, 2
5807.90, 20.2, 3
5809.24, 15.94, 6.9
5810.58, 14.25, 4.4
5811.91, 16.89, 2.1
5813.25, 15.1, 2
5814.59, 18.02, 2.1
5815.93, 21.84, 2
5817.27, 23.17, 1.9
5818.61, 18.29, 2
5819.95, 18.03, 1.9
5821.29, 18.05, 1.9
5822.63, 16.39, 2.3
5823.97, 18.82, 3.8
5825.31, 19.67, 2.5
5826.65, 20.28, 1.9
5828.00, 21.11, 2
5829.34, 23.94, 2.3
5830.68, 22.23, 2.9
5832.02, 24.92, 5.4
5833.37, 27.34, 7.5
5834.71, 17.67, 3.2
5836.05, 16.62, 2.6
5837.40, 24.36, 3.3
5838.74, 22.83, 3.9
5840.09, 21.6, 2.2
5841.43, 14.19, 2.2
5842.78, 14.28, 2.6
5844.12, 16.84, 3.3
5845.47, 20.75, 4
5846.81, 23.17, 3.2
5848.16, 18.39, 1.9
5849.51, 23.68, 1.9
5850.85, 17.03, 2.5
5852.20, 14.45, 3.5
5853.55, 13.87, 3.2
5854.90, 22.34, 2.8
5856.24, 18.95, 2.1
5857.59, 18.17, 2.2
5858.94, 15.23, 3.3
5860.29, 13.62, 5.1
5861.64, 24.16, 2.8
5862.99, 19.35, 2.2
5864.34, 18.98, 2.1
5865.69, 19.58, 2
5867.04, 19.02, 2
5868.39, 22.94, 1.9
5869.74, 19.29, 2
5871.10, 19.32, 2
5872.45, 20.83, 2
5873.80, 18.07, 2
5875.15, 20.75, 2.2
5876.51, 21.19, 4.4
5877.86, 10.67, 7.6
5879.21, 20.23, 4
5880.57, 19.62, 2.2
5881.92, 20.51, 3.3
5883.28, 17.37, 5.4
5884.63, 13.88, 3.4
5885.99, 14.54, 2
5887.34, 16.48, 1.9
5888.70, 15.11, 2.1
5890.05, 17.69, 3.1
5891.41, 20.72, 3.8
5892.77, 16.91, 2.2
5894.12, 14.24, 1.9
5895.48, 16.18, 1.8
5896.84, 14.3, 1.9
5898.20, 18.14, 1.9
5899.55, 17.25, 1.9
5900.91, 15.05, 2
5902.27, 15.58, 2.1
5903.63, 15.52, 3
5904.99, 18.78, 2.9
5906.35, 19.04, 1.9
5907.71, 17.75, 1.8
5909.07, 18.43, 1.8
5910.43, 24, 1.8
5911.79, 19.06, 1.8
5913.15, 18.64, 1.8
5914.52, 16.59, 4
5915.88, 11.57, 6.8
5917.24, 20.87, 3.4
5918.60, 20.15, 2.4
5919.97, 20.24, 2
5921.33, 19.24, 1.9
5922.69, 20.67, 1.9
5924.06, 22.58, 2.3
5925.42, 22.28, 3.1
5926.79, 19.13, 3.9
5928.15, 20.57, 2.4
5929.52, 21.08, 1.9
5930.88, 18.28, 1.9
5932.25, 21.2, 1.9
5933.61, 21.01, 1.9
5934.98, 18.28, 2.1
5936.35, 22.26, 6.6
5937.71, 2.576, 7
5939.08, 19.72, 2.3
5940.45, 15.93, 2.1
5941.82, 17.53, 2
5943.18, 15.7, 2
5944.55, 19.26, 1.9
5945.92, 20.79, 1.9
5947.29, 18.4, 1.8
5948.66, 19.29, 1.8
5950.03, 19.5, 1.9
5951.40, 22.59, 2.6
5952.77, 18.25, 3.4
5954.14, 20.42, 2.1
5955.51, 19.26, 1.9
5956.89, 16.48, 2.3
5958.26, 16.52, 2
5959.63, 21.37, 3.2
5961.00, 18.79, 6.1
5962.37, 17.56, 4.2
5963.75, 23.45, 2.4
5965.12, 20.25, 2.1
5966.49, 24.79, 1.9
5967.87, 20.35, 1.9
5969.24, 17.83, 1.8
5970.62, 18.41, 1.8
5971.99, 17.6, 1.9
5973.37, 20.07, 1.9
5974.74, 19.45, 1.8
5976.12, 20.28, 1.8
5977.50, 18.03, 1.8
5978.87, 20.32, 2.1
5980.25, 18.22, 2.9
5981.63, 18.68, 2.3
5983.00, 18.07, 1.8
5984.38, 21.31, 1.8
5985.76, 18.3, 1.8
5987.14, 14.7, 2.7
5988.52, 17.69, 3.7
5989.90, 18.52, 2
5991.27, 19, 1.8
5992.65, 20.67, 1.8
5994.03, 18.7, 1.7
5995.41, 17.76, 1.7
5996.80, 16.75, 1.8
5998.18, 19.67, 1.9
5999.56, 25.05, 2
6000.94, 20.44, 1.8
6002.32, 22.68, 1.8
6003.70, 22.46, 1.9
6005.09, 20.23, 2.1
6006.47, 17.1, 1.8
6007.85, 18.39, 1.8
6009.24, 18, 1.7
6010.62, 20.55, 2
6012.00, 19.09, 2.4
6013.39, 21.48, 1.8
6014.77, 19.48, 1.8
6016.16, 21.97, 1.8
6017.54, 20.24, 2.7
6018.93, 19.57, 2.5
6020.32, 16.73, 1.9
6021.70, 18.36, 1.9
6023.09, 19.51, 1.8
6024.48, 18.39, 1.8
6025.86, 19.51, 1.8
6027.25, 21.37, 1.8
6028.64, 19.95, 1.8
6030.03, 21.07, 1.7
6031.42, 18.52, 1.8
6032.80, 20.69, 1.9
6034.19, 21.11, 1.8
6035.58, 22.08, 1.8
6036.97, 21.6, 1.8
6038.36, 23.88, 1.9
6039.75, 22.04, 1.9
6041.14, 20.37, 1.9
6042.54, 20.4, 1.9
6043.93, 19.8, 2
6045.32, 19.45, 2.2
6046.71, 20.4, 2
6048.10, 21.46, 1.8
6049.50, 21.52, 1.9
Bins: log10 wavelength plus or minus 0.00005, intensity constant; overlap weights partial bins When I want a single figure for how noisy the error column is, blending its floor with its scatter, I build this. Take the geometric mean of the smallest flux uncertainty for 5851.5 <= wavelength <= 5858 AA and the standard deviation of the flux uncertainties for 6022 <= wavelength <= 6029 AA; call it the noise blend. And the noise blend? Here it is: 0.00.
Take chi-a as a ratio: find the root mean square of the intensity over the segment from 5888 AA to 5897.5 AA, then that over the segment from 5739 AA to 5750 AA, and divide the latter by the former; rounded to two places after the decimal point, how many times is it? 1.24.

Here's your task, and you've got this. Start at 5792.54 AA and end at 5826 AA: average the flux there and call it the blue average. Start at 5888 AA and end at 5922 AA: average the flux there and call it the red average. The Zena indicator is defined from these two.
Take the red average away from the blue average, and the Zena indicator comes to 1.3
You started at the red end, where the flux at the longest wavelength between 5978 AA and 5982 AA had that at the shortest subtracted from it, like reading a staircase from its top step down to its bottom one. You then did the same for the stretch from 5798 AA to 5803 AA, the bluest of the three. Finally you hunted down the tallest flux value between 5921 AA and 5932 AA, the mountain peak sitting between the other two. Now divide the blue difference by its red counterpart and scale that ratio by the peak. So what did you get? -53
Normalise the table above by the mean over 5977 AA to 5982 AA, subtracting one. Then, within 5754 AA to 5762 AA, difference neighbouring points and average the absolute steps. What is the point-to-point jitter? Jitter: 0.22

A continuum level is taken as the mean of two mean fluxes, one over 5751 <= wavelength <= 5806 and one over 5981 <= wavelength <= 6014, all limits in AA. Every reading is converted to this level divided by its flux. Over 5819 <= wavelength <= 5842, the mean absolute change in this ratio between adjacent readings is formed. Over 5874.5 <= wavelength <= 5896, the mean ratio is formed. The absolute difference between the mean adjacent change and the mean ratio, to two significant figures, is 1.0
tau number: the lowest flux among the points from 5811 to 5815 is 15.1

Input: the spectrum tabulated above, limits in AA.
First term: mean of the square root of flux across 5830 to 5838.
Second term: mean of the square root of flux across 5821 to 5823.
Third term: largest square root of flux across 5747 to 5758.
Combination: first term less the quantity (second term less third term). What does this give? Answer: 5.36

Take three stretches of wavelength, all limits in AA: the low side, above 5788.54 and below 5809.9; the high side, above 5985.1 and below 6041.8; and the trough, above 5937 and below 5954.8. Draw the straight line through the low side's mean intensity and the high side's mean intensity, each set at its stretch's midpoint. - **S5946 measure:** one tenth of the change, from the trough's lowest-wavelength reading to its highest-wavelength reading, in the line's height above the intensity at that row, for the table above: -1.78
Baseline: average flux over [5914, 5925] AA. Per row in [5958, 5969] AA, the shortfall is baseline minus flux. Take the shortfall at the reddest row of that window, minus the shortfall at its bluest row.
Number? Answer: -3.8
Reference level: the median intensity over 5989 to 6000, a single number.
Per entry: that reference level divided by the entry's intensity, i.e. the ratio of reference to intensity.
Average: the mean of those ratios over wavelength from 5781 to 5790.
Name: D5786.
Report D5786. 0.90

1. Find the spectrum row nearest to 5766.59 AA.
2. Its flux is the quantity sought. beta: 20.93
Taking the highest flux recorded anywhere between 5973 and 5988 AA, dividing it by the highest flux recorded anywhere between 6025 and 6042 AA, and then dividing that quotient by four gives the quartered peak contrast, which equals 0.223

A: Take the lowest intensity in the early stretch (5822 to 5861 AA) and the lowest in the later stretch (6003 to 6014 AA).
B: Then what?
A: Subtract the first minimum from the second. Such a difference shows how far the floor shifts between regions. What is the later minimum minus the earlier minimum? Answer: 3.5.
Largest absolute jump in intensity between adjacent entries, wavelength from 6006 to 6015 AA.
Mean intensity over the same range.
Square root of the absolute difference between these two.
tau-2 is 4.08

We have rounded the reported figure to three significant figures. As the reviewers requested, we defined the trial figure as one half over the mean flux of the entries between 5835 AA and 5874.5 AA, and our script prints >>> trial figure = 0.0263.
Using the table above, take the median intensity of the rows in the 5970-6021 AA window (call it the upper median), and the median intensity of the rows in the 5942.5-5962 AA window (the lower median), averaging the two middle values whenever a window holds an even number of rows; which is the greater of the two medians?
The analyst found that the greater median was 19.3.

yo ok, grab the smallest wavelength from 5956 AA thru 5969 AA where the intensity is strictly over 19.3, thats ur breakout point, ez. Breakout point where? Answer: 5959.63 AA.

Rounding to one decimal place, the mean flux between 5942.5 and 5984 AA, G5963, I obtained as 19.3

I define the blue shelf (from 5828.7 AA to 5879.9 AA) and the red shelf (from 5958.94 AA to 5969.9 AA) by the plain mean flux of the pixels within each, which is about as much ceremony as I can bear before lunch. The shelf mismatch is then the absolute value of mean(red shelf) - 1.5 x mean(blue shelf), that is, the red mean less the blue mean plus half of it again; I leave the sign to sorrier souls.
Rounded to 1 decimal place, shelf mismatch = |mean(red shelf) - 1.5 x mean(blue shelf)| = 8.7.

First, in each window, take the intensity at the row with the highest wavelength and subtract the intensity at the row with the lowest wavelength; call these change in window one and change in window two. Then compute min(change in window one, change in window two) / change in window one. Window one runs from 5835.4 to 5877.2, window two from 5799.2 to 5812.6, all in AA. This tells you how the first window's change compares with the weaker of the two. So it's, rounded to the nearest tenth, -1.9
